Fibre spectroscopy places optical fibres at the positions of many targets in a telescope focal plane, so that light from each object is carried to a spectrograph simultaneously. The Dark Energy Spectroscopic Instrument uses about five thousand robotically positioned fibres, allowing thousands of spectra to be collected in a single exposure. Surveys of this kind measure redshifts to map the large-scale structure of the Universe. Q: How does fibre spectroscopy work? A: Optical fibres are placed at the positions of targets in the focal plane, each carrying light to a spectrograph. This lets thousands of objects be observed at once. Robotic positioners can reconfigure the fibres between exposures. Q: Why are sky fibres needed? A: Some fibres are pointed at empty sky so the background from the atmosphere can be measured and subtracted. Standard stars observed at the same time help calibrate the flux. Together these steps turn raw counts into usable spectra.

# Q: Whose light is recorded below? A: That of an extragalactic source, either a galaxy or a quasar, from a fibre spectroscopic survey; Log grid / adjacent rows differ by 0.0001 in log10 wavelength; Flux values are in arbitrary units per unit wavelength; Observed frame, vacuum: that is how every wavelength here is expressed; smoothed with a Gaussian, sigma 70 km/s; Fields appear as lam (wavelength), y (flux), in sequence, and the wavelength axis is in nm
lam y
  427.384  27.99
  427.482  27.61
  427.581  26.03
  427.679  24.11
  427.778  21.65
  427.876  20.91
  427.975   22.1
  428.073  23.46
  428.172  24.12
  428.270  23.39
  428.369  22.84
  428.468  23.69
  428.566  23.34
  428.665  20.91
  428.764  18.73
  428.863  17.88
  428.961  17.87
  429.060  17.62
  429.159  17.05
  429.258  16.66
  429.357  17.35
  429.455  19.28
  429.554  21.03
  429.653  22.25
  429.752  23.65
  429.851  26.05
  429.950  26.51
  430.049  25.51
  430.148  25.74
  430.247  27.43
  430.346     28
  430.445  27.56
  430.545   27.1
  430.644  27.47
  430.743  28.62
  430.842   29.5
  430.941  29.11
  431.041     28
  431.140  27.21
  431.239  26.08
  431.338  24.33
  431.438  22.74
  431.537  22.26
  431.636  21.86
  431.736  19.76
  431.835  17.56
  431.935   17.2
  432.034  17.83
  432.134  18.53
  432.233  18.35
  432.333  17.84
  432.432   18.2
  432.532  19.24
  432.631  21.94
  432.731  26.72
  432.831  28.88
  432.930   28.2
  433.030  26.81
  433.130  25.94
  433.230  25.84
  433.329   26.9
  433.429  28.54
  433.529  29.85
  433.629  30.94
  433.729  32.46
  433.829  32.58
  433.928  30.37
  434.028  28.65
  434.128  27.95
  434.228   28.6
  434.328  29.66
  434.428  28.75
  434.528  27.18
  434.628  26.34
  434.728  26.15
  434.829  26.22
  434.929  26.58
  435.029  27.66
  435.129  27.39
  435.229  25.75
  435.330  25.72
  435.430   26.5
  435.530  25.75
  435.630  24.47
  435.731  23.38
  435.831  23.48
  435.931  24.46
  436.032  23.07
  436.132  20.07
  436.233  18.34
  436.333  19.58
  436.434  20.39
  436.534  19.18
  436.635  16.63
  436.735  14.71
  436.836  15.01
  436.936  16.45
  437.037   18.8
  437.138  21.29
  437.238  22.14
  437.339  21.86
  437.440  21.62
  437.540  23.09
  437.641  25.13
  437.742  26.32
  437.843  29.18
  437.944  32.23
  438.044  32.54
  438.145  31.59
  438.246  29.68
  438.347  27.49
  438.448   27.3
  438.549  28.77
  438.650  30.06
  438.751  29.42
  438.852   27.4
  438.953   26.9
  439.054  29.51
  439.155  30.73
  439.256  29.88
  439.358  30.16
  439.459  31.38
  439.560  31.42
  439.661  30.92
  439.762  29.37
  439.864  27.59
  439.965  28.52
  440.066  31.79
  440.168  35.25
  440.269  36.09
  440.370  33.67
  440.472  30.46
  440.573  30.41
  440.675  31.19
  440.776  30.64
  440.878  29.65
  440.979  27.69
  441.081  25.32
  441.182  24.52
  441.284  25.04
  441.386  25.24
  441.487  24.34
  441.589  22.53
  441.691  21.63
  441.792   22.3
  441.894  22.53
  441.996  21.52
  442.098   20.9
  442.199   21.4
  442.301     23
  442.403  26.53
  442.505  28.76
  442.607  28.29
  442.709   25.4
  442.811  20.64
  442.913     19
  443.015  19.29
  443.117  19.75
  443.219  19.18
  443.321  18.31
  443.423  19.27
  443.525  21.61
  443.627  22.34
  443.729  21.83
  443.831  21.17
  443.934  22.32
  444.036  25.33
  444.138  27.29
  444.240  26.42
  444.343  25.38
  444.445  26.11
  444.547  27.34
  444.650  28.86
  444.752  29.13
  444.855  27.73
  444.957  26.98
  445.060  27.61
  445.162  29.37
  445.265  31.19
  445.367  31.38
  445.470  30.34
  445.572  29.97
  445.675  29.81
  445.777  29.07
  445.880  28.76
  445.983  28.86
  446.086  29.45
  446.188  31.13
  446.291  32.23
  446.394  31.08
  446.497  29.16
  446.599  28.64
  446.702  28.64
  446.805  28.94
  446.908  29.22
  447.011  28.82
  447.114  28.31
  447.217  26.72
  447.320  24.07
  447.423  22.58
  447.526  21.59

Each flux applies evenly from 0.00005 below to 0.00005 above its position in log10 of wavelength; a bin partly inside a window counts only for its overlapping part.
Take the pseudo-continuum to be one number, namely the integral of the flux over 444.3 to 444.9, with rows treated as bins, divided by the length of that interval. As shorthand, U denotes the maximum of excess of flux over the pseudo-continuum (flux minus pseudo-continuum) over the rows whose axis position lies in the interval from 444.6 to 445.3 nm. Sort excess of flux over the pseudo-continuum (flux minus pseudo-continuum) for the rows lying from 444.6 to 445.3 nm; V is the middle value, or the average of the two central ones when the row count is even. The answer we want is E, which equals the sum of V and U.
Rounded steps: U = 4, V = 1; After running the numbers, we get 5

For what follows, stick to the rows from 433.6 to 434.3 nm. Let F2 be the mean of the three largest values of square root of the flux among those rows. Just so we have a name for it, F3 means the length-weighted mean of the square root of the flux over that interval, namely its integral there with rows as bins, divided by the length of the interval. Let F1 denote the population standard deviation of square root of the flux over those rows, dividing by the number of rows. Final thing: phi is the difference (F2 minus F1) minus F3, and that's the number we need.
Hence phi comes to 0.00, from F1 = 0.16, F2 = 5.7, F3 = 5.50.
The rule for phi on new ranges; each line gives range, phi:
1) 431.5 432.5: 0.08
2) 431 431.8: 0.05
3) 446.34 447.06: -0.02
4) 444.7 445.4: 0.00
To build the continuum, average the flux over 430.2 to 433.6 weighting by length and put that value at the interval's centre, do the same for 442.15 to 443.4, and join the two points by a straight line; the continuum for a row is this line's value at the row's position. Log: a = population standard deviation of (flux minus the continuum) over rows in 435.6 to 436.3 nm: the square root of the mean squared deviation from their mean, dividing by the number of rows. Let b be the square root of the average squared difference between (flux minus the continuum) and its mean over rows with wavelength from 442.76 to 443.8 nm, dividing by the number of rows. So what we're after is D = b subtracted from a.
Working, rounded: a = 2.1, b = 1.3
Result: 0.8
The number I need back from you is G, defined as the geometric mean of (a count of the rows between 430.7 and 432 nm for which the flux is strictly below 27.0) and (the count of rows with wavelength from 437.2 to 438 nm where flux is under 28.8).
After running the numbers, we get 7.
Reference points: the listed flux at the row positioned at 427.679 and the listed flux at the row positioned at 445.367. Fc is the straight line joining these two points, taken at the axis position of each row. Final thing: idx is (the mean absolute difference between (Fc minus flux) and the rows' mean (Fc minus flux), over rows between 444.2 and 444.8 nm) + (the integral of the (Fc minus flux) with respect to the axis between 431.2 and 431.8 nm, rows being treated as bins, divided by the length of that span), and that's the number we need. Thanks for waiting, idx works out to 4.2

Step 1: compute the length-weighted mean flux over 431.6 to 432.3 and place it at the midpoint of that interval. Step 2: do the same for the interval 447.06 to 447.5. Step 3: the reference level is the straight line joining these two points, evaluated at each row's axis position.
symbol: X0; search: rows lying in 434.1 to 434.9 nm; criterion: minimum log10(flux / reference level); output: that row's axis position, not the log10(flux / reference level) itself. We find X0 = 434.728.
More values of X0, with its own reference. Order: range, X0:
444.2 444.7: 444.343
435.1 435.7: 435.630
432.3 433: 432.333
